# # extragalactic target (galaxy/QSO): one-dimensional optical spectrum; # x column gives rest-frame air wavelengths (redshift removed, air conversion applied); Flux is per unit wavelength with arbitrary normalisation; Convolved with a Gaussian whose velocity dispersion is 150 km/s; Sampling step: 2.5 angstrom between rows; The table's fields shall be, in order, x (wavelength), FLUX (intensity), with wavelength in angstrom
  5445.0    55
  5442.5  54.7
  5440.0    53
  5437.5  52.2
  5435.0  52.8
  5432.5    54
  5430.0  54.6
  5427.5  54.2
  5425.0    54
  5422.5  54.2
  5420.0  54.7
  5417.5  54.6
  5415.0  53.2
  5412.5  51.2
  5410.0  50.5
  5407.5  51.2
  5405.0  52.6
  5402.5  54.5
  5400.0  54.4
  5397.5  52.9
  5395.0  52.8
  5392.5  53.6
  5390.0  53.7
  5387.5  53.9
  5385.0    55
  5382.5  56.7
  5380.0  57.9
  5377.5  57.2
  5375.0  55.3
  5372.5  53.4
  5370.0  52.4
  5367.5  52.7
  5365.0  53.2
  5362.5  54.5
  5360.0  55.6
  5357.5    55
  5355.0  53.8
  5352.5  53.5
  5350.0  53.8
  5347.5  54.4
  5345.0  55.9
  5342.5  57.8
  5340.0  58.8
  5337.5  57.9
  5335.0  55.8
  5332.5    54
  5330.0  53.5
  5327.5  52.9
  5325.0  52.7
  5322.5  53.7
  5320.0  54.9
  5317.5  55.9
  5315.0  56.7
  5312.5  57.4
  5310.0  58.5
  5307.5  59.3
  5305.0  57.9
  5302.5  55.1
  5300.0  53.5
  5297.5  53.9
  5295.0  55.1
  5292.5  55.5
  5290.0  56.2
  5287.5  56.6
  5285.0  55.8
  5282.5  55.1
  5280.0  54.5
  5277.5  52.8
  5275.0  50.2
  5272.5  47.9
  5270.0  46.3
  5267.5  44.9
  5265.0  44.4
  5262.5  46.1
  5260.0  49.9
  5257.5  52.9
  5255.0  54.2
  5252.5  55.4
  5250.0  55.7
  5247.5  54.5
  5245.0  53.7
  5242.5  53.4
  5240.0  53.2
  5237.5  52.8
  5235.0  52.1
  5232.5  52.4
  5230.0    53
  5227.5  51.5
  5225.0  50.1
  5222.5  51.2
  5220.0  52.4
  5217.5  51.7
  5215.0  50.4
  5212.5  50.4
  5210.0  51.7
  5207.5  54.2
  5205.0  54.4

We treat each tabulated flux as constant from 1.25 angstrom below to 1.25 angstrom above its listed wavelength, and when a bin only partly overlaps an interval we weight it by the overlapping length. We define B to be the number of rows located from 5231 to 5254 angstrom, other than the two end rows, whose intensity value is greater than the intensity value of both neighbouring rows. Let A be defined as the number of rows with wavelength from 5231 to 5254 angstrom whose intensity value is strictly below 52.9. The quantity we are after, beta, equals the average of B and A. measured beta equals 2.0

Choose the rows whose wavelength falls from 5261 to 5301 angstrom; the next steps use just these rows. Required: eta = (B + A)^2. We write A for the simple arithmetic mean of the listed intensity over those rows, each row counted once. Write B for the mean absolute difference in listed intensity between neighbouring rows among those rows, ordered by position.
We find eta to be 2802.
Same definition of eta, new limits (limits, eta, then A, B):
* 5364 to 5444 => 2990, 53.8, 0.9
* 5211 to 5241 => 2767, 51.8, 0.8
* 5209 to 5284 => 2777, 51.5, 1.2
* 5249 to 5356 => 3046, 54.0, 1.2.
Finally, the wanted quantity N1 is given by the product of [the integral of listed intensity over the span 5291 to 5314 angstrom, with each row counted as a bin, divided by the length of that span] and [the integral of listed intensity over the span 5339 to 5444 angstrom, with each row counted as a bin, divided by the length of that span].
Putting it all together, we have 3046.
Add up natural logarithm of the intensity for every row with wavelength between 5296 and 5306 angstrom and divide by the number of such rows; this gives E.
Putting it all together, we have 4.01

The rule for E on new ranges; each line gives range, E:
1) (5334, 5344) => 4.05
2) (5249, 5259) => 4.00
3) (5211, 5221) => 3.94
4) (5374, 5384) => 4.04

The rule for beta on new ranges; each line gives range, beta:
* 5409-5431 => 1.5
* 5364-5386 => 1.5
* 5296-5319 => 0.5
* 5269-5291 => 2.5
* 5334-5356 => 0.5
